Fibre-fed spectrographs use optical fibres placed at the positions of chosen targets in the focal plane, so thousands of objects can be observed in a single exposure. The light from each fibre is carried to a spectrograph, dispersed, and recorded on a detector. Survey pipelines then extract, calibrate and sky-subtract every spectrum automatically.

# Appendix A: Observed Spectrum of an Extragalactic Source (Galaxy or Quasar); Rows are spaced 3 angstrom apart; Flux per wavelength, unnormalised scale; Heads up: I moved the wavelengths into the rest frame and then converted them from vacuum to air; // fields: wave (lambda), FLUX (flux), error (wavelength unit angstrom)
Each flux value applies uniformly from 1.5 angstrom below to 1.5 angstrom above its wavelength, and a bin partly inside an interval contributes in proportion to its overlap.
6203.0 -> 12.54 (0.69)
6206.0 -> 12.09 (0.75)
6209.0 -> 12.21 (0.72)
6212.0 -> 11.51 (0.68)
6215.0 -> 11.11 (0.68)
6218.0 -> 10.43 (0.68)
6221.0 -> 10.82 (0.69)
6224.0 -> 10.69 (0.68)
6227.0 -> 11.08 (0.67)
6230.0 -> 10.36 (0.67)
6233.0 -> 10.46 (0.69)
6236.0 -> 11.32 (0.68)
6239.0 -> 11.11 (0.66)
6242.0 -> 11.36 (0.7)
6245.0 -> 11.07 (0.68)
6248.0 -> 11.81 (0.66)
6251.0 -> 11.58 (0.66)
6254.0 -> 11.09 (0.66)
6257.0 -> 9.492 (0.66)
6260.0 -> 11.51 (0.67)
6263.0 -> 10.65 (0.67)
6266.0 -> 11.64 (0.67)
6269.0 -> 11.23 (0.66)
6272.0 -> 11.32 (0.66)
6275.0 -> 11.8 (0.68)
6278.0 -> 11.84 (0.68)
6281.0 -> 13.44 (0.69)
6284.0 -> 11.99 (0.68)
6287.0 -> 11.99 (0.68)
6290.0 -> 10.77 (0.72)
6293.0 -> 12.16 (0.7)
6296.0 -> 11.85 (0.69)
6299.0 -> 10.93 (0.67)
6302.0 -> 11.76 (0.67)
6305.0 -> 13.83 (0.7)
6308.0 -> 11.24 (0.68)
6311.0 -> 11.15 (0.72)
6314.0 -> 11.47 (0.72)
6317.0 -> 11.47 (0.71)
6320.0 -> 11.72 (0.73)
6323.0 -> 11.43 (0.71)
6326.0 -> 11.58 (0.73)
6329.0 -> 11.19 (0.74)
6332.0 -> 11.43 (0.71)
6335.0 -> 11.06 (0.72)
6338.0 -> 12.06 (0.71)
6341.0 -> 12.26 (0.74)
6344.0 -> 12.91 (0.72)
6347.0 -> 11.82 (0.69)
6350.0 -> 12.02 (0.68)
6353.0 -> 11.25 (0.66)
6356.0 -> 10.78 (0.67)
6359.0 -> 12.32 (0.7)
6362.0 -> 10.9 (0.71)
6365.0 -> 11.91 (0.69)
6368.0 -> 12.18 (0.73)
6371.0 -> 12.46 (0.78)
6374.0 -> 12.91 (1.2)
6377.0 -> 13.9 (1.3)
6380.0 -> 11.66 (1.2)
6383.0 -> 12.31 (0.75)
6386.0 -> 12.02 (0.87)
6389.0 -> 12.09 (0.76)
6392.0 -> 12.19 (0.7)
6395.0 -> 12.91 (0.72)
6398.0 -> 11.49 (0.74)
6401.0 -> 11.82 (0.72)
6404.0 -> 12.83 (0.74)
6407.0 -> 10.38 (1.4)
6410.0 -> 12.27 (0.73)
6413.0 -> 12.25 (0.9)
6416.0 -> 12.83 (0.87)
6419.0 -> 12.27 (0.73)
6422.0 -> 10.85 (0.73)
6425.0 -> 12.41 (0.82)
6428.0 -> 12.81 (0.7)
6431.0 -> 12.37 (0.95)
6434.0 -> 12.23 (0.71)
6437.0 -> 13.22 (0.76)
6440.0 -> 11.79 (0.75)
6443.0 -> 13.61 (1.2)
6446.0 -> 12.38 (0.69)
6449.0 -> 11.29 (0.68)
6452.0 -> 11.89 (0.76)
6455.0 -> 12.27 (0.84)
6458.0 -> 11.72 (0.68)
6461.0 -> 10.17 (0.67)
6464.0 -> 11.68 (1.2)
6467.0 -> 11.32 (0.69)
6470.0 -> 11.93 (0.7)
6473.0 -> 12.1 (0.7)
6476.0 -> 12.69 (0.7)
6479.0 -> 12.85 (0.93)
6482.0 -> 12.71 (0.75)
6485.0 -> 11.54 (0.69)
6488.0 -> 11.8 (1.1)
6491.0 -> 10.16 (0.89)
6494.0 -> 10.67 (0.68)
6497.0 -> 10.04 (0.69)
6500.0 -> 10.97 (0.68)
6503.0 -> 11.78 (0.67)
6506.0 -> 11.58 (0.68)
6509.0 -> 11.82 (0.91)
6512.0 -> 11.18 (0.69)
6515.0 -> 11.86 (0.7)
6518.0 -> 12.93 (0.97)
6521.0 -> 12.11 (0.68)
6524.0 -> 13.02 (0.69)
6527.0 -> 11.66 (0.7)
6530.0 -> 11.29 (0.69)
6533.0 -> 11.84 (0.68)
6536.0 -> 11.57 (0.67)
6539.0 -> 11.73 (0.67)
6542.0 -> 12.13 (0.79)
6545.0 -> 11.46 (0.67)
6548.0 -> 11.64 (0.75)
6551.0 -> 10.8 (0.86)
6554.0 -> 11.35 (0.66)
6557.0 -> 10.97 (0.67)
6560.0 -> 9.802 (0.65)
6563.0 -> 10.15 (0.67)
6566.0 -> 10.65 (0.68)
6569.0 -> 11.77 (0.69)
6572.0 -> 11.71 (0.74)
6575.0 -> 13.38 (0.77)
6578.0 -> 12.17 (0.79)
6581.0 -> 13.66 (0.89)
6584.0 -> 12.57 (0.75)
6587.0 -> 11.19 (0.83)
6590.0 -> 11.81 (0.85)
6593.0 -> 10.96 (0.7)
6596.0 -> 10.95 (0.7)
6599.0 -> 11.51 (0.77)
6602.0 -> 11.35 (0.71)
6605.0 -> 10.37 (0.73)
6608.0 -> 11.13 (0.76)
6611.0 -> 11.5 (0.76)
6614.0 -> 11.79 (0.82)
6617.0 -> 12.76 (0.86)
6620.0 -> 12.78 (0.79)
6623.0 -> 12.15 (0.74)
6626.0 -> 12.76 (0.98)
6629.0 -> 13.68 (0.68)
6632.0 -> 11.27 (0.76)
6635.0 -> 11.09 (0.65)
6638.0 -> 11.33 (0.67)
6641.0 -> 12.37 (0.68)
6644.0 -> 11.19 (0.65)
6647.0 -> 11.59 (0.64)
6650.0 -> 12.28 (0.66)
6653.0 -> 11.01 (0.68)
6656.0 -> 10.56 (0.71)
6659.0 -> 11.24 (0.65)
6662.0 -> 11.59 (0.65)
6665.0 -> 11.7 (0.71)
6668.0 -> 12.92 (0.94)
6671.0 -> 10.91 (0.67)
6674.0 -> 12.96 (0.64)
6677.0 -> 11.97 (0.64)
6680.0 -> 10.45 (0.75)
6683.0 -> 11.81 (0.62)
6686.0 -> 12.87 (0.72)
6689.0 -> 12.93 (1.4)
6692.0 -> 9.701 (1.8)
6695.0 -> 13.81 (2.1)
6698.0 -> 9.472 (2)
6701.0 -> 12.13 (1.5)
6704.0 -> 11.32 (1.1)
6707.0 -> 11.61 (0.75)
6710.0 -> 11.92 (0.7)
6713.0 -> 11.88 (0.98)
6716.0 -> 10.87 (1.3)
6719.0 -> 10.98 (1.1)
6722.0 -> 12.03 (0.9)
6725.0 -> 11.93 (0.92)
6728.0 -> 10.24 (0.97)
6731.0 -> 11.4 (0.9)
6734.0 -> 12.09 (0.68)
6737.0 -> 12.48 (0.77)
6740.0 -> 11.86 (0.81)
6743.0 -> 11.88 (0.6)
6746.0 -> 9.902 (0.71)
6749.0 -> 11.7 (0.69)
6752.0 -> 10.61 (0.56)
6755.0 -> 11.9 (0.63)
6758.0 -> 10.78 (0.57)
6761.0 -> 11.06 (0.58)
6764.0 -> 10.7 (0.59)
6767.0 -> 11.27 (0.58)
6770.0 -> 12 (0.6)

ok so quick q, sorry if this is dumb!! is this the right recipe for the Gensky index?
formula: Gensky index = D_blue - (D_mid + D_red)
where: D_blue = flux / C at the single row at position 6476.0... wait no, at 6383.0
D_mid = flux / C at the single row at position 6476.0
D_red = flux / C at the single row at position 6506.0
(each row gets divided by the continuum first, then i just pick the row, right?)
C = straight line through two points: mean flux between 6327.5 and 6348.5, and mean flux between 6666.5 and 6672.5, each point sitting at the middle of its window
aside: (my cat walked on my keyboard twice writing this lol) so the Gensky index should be -1.01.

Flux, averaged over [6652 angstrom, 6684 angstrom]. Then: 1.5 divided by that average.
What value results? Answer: 0.130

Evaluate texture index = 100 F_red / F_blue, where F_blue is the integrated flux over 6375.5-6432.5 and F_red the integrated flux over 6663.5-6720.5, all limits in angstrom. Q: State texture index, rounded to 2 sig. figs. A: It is 96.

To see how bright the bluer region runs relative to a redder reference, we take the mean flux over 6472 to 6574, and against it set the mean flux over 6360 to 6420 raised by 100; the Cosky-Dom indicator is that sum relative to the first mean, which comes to 9.72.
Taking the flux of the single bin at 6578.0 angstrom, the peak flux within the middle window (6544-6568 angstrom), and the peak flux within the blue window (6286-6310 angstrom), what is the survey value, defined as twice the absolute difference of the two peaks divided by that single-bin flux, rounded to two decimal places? 0.36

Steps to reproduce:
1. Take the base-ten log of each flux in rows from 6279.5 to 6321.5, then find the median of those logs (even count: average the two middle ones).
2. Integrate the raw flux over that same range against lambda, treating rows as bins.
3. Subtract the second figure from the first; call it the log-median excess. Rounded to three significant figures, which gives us -496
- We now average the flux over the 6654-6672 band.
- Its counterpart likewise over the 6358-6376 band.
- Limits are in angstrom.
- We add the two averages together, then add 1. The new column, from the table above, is 24.6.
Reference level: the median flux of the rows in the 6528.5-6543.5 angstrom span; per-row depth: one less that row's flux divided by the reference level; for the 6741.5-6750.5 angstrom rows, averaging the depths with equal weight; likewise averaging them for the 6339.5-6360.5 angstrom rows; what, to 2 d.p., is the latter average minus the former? -0.06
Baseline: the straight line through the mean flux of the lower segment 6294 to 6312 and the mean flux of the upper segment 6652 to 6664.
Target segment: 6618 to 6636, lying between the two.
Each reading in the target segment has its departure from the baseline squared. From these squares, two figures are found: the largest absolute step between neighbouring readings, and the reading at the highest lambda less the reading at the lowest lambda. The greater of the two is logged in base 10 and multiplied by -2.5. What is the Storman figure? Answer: -2.0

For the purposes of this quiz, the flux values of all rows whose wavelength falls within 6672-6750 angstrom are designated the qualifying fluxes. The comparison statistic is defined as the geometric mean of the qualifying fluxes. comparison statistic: 11.6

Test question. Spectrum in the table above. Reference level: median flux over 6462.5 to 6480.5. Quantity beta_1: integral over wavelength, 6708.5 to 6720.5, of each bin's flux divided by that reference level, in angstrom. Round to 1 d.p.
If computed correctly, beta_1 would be 11.4 angstrom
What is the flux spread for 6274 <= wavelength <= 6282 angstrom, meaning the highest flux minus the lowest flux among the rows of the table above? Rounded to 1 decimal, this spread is 1.6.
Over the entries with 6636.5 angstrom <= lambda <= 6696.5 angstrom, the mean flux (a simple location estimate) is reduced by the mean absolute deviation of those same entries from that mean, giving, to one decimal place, 11.0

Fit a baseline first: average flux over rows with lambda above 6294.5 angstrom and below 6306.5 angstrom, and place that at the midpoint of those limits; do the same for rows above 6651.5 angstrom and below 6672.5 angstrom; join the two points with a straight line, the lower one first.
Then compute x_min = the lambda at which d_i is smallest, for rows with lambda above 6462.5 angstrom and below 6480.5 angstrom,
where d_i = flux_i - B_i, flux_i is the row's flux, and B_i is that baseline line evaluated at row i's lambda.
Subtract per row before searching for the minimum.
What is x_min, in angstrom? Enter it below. 6467.0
